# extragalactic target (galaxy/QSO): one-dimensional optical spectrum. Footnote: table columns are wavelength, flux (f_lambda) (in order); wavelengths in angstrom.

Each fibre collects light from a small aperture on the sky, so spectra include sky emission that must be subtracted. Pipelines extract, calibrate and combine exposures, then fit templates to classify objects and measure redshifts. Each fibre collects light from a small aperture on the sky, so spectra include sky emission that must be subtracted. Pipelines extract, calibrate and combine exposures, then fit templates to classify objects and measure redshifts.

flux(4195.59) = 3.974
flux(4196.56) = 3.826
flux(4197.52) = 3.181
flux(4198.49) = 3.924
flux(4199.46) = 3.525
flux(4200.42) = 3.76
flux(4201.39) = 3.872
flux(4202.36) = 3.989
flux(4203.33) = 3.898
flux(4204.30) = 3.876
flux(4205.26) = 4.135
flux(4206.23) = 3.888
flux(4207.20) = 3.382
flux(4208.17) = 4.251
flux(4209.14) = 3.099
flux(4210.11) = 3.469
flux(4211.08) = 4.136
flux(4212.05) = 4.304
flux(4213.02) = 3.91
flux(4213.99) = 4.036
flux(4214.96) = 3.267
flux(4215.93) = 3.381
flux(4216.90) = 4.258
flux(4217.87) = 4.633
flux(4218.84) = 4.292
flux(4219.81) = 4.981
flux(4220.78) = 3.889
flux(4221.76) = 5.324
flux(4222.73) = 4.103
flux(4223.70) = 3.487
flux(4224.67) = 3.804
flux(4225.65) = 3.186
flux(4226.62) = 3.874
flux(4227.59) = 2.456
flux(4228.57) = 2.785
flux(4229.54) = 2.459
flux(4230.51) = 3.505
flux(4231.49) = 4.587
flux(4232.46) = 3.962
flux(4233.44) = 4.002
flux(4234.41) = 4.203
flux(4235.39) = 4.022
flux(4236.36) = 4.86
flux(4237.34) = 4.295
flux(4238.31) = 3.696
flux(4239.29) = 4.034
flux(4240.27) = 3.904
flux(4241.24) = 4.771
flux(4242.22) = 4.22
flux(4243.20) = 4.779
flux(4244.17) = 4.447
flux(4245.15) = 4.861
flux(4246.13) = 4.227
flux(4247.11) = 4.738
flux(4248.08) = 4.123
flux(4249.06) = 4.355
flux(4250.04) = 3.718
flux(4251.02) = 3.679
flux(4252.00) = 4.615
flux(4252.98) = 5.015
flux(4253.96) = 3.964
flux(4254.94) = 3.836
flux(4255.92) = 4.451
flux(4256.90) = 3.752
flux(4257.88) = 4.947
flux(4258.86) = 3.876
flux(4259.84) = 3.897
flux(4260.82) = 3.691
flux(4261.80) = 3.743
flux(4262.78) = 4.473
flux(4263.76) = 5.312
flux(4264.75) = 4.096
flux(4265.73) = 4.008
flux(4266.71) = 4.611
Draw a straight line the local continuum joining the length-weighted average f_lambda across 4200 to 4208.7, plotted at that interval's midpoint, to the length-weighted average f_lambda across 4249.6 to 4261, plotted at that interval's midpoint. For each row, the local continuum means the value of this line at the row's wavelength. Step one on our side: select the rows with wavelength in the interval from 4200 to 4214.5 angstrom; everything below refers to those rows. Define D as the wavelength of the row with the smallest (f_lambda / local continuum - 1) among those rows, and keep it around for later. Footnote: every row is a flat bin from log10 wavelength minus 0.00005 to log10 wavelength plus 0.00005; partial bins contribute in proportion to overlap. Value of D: 4209.14 angstrom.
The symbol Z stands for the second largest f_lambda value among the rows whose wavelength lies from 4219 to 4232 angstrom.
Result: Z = 4.981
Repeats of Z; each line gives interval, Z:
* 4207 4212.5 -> 4.251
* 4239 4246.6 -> 4.779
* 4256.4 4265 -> 4.947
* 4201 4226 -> 4.981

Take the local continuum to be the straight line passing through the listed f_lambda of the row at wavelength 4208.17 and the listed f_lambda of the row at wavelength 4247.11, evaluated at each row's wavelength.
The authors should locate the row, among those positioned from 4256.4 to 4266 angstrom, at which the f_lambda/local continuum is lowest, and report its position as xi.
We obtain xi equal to 4260.82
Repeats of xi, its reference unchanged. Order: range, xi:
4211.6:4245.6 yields 4229.54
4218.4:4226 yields 4225.65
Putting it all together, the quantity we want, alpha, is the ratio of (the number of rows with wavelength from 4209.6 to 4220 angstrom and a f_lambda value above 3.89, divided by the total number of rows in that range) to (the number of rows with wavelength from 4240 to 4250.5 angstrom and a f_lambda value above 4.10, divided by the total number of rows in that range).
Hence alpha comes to 0.9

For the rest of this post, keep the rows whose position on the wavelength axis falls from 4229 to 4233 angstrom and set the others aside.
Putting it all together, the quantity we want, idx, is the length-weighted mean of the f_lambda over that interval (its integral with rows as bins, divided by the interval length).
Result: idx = 3.6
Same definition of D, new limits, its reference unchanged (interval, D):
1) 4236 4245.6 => 4238.31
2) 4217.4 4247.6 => 4229.54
